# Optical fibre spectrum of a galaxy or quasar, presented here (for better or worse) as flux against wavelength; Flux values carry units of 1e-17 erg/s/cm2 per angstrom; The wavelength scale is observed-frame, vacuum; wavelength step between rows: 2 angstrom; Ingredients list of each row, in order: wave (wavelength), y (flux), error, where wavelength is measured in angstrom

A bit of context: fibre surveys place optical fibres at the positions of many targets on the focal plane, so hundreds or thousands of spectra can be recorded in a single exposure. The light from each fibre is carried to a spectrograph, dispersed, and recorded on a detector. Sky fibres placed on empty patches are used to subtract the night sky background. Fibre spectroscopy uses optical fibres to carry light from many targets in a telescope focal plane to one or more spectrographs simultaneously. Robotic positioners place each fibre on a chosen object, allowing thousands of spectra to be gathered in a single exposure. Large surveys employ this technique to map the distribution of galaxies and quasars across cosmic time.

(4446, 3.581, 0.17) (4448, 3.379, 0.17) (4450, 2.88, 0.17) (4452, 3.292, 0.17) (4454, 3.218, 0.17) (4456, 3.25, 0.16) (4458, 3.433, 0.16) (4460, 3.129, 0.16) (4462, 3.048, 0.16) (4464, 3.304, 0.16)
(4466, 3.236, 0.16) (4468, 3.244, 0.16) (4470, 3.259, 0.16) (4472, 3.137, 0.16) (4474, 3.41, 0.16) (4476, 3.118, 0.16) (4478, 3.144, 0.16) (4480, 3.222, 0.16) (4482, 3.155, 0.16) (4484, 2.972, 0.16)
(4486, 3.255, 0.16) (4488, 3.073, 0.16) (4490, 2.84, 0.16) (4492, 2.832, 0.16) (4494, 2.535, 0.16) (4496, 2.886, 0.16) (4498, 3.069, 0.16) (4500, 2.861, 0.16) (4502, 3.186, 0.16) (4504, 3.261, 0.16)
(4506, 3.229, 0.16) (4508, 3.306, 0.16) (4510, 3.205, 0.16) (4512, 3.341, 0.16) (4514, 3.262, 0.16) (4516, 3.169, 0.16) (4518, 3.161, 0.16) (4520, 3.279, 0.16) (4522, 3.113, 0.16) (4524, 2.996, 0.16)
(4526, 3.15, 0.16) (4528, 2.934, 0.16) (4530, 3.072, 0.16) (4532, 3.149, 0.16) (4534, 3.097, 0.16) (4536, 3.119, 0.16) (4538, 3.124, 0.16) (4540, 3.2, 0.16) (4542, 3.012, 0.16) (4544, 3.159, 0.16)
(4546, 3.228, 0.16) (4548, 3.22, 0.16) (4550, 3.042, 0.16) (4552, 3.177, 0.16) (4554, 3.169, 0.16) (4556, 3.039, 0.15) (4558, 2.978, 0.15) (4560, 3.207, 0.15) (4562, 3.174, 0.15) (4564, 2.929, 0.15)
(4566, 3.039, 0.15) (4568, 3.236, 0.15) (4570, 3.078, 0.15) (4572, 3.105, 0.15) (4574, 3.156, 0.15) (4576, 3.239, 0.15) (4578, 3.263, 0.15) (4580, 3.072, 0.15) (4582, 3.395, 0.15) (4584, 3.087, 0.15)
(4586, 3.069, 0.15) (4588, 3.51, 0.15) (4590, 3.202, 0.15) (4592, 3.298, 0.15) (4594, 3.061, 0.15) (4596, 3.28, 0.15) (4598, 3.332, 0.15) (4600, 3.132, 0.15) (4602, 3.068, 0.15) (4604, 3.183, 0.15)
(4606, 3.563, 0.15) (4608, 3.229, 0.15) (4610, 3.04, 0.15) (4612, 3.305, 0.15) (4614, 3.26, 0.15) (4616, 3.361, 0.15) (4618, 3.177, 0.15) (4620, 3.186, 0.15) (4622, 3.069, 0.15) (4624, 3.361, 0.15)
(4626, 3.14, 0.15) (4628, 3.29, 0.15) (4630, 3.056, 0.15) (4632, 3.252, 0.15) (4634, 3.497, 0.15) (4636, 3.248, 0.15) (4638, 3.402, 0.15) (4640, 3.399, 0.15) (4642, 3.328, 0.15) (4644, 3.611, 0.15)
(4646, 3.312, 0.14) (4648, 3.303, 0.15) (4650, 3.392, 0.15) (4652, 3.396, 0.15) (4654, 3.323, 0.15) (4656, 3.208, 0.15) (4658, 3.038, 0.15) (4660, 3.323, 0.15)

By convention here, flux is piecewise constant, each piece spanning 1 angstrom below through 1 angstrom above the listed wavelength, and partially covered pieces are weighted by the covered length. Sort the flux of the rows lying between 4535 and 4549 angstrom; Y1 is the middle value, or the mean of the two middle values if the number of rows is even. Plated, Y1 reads 3.16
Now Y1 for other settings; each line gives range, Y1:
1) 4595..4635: 3.24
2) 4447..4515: 3.21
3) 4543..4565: 3.17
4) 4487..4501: 2.86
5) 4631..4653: 3.39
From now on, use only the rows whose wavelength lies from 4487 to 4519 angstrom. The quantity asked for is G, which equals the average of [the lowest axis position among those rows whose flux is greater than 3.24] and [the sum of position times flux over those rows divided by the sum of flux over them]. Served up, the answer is 4503.7 angstrom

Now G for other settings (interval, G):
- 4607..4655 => 4621.6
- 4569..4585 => 4577.5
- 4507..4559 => 4520.4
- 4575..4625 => 4589.0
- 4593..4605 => 4597.5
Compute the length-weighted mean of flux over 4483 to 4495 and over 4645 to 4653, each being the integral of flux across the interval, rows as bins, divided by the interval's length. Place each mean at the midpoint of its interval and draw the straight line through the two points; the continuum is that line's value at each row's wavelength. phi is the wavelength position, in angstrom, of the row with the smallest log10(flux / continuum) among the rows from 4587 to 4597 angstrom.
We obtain 4594 angstrom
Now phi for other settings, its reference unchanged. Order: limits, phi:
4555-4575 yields 4564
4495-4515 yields 4500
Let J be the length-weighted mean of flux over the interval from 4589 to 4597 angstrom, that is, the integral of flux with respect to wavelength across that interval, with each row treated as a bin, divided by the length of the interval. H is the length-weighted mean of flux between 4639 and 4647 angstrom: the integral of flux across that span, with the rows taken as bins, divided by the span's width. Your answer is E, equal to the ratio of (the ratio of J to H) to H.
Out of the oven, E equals 0.276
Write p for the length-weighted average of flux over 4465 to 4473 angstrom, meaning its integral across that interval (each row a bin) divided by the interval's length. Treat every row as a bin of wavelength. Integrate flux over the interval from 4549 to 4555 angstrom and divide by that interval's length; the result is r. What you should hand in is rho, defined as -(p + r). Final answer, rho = -6.35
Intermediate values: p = 3.22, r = 3.13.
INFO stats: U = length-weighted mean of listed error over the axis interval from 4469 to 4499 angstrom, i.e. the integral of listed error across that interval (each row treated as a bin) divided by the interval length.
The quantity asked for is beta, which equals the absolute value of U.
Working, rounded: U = 0.160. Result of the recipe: 0.160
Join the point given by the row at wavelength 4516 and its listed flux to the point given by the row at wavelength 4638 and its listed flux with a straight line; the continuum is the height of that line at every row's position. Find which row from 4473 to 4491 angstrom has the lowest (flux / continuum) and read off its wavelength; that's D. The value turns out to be 4490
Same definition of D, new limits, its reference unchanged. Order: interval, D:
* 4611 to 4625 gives 4622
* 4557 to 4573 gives 4564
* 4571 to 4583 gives 4580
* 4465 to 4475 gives 4472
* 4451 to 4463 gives 4462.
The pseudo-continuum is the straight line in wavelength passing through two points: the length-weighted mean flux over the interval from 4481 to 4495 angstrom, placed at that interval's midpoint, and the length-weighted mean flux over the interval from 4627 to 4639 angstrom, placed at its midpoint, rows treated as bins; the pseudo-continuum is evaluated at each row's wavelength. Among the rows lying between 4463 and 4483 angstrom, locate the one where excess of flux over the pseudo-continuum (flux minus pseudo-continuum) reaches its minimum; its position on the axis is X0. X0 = 4476 angstrom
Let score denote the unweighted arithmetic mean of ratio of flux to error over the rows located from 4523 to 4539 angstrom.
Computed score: 19.3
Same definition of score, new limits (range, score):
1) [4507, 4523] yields 20.2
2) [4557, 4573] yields 20.6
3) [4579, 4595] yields 21.4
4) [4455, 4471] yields 20.2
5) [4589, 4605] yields 21.3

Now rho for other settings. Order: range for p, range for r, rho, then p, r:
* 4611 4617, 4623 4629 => -6.57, 3.31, 3.26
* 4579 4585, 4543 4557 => -6.33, 3.18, 3.15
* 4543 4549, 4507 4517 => -6.46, 3.20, 3.26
